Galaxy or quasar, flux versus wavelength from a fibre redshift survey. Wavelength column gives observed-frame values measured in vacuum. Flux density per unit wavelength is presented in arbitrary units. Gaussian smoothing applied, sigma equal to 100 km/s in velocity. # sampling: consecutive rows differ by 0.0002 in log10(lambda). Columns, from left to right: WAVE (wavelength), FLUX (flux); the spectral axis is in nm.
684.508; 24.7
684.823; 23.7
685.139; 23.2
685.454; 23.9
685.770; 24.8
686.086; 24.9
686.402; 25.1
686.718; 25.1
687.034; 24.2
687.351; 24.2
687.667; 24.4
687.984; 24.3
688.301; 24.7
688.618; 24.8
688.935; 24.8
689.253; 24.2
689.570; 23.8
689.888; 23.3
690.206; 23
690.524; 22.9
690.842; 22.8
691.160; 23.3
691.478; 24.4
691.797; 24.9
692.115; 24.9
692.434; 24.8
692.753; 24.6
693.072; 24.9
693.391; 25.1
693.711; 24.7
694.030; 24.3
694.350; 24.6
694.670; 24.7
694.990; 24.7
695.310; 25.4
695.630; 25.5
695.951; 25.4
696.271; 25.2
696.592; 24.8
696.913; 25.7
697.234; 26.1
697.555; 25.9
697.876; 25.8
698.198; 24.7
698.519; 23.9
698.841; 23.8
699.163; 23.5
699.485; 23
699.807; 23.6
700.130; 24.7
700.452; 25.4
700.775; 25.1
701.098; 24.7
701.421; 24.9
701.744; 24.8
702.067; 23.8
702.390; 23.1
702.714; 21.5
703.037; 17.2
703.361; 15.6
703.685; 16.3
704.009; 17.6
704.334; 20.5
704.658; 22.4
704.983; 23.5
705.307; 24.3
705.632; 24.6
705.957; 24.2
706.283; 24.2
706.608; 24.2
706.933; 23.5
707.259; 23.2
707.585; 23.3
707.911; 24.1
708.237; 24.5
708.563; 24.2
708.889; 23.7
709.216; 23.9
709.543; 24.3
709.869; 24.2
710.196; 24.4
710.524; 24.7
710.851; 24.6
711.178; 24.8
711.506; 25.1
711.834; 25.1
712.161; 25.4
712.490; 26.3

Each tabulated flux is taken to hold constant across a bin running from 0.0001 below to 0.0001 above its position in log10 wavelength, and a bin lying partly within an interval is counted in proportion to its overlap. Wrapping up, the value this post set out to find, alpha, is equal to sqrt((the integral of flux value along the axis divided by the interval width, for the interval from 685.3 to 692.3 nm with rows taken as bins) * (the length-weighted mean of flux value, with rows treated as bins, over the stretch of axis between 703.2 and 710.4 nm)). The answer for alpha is 23.48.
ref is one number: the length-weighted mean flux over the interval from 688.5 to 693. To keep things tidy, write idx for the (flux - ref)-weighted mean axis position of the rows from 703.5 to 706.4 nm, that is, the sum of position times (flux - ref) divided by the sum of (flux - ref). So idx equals 703.92 nm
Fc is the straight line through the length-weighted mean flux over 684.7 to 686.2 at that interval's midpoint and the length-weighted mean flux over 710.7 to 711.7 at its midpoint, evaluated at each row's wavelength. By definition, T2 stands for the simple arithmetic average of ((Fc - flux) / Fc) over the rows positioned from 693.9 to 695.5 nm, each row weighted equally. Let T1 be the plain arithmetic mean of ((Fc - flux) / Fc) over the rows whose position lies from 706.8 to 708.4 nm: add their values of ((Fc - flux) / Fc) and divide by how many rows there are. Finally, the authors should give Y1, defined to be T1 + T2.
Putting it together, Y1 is 0.025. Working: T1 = 0.04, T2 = -0.016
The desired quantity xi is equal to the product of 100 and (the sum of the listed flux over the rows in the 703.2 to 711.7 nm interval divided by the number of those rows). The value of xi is 2307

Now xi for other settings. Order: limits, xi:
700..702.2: 2477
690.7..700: 2466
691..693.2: 2454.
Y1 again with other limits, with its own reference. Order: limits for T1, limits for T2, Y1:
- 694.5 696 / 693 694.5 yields -0.048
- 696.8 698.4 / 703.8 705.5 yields 0.072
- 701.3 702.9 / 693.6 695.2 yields 0.028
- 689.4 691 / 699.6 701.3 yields 0.037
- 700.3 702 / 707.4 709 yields 0.014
